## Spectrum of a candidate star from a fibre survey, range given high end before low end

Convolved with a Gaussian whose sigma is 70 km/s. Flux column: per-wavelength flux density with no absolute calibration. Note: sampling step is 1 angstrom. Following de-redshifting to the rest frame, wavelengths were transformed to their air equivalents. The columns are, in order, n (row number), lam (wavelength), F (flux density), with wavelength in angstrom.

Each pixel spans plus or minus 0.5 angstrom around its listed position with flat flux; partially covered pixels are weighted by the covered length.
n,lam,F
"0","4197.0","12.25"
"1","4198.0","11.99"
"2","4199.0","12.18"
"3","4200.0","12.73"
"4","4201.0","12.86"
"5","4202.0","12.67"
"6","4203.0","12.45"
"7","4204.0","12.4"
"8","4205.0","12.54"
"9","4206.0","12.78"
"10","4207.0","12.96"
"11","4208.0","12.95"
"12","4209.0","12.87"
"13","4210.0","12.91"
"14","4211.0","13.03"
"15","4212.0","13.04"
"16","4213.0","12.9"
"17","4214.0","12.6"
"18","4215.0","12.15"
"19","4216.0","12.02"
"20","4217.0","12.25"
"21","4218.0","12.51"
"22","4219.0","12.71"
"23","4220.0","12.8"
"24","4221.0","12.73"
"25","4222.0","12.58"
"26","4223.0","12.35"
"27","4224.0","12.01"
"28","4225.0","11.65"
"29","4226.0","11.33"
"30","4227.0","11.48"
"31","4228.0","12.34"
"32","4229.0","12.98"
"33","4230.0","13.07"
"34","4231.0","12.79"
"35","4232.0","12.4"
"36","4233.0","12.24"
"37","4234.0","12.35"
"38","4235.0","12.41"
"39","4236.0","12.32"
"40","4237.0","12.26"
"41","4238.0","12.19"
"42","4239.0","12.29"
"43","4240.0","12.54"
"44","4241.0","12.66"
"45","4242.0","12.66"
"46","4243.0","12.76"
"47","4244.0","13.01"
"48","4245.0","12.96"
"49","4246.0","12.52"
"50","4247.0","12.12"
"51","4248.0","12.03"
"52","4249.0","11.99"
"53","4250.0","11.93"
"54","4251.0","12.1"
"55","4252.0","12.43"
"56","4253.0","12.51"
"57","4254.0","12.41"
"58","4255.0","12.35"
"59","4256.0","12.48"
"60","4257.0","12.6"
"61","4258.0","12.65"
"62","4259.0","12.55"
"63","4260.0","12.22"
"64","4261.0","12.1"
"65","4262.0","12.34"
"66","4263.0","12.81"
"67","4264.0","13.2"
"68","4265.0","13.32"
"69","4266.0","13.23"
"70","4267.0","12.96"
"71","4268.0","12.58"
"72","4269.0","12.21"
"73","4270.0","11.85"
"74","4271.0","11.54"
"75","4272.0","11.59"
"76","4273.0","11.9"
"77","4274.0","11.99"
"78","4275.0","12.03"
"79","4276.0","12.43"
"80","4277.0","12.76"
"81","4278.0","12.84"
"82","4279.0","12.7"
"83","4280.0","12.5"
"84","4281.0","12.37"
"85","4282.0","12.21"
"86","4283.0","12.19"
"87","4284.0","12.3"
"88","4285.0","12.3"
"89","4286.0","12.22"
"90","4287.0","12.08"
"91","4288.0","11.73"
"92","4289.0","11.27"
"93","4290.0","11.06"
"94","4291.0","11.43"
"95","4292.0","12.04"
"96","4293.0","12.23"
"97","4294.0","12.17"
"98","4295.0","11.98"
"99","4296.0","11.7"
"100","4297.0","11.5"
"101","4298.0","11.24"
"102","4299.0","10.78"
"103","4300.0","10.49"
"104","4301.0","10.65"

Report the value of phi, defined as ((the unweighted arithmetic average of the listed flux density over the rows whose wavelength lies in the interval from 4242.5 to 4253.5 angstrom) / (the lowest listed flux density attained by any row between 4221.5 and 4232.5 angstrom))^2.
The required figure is 1.20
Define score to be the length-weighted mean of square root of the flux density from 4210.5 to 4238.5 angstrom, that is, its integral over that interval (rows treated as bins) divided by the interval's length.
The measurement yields 3.52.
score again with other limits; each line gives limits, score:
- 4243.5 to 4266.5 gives 3.54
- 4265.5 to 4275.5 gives 3.49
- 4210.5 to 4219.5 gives 3.55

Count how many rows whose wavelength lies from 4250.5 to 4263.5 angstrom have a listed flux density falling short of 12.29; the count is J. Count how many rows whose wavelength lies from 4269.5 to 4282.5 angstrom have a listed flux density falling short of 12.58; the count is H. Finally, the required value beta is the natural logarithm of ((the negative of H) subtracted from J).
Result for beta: 2.56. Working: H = 10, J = 3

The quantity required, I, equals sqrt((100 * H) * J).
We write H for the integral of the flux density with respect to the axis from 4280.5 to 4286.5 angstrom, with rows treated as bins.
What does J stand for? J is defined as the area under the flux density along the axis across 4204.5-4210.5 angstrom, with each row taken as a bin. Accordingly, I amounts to 753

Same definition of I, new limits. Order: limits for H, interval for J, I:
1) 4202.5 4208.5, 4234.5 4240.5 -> 750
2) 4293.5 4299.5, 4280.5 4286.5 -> 714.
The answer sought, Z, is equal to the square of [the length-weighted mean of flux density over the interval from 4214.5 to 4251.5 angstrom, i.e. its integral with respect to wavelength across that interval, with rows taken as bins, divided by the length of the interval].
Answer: 153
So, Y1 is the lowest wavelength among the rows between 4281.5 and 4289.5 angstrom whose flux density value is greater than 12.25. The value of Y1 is 4284.0 angstrom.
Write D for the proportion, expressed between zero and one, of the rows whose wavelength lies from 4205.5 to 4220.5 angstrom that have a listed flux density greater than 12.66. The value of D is 0.67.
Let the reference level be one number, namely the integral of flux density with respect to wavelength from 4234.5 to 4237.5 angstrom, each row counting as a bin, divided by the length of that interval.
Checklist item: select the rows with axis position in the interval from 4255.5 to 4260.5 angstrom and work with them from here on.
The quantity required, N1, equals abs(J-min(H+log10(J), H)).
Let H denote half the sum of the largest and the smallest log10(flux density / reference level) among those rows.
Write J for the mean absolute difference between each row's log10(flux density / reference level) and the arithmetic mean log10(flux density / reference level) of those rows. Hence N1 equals 2.4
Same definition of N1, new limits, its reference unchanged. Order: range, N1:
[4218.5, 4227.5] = 1.8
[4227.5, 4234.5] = 2.0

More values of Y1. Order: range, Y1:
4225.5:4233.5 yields 4228.0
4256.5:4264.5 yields 4257.0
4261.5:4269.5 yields 4262.0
